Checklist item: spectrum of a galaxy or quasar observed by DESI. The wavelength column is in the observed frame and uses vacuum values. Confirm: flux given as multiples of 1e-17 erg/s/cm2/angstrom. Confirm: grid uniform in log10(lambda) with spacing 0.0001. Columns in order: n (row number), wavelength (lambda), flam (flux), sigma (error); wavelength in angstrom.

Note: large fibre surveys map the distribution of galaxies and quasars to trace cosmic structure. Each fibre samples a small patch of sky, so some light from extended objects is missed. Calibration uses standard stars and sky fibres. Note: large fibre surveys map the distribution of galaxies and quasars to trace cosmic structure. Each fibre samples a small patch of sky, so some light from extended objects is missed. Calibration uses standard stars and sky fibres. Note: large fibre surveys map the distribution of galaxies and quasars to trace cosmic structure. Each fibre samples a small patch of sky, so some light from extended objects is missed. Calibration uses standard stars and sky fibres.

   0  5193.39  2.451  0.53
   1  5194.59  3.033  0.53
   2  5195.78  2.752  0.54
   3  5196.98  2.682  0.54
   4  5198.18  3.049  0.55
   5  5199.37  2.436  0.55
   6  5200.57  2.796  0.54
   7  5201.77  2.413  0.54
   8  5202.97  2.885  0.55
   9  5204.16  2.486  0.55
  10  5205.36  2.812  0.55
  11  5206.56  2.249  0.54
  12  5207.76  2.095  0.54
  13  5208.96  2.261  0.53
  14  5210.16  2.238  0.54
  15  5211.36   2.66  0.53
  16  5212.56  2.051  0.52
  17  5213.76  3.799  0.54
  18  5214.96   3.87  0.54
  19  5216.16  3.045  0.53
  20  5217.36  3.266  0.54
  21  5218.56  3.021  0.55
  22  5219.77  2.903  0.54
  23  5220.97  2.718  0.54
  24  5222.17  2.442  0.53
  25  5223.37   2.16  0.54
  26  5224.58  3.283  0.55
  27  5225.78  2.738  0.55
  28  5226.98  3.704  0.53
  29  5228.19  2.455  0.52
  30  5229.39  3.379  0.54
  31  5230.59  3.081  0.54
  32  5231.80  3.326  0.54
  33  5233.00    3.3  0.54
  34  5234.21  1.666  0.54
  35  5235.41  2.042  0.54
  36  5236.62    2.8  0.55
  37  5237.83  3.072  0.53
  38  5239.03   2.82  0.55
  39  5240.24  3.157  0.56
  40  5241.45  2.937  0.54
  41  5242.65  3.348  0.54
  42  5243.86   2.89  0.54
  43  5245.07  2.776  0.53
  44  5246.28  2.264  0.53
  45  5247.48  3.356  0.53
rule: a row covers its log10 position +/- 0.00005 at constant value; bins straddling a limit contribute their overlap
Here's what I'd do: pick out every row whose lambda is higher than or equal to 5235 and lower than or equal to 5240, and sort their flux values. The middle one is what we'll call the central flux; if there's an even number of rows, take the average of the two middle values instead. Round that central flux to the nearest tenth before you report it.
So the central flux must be 2.8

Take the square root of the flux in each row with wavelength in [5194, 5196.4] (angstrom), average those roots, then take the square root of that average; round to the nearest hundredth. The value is 1.30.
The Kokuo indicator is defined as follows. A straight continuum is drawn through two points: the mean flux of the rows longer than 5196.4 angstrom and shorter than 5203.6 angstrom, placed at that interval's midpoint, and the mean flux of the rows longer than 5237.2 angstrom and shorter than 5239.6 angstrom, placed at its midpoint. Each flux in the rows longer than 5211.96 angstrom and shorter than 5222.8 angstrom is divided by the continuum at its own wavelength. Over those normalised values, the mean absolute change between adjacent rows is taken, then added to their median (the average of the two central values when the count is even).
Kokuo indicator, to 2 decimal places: 1.23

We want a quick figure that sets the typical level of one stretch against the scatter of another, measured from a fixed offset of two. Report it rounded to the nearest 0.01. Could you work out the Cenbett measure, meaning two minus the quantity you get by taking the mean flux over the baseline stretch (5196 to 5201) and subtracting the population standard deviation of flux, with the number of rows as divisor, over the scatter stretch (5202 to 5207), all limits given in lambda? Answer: -0.48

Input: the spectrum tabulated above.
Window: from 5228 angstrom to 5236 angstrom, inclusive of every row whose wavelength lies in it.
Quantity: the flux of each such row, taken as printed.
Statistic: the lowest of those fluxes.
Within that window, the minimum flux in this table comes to 1.666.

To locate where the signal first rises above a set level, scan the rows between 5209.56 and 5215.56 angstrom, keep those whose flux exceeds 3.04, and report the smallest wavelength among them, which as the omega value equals 5213.76 angstrom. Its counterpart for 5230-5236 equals 5230.59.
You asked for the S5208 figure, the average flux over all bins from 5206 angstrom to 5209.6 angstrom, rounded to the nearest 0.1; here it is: 2.2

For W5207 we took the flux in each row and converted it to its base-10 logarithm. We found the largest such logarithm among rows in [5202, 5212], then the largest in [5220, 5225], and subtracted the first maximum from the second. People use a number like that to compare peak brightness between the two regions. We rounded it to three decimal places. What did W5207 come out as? 0.056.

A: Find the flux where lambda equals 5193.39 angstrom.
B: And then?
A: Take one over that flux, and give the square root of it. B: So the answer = 0.64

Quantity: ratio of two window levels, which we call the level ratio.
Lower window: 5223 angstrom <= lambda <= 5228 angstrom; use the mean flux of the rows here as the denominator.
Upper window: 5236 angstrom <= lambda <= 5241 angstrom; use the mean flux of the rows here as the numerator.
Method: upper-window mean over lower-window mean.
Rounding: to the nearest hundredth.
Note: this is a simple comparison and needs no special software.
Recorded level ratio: 1.00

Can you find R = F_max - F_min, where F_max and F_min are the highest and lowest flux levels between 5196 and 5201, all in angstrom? 0.61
